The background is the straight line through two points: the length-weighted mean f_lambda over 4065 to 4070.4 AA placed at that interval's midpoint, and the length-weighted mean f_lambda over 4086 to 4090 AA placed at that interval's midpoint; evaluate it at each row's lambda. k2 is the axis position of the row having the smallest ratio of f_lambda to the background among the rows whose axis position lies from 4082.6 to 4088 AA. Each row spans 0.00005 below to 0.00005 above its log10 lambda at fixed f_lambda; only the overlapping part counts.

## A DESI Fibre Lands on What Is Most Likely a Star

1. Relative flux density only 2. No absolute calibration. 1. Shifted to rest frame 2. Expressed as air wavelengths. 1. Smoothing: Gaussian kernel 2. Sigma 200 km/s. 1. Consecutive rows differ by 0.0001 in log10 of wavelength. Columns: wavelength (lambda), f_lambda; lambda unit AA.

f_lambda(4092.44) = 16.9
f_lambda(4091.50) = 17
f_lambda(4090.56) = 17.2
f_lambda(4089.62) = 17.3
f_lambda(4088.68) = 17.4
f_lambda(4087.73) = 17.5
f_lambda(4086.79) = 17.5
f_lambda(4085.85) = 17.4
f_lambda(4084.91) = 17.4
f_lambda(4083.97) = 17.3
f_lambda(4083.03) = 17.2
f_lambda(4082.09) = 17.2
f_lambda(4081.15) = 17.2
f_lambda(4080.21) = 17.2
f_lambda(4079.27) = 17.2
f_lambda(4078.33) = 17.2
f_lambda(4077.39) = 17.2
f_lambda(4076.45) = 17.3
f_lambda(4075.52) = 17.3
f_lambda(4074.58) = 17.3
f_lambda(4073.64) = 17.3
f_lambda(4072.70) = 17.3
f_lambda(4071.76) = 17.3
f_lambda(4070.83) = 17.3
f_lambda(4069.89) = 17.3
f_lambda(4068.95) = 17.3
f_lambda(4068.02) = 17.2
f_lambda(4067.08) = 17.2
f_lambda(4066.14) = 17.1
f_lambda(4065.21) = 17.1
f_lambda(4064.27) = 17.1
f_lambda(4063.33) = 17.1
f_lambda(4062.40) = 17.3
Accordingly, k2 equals 4083.03 AA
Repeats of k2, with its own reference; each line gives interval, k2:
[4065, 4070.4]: 4066.14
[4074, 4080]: 4079.27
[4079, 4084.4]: 4083.03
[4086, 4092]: 4091.50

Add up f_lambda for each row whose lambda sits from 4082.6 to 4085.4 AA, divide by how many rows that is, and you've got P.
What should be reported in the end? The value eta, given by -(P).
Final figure -17.3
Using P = 17.3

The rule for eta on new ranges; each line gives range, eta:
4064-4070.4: -17.2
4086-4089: -17.5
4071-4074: -17.3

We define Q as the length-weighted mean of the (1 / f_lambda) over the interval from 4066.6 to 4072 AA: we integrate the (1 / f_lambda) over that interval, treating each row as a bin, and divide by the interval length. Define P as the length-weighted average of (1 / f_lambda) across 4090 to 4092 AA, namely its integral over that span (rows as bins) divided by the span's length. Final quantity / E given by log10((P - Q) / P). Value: -1.92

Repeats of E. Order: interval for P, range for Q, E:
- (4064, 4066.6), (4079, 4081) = -2.15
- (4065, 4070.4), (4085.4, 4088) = -1.85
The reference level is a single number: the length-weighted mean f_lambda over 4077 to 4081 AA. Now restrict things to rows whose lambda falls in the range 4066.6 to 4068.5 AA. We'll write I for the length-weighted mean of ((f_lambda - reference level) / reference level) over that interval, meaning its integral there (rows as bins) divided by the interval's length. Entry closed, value 0.001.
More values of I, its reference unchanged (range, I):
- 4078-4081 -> 0.001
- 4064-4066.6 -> -0.005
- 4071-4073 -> 0.007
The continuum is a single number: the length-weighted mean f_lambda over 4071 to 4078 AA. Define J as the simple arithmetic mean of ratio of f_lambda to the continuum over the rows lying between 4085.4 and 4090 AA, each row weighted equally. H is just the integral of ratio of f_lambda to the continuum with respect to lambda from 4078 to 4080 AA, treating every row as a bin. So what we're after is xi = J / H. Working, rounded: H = 2.0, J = 1.01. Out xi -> 0.51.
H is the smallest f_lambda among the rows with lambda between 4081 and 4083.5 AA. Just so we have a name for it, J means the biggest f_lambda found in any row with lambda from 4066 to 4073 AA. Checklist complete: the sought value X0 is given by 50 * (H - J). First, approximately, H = 17.2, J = 17.3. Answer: -5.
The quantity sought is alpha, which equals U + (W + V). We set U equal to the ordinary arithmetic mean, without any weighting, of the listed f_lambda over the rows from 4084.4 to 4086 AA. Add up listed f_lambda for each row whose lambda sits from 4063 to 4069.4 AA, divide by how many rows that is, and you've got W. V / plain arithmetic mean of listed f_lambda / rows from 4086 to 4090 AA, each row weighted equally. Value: 52.0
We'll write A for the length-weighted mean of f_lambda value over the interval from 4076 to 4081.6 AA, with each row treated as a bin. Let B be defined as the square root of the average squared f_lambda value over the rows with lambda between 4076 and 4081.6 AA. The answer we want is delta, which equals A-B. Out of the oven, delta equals -0.013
